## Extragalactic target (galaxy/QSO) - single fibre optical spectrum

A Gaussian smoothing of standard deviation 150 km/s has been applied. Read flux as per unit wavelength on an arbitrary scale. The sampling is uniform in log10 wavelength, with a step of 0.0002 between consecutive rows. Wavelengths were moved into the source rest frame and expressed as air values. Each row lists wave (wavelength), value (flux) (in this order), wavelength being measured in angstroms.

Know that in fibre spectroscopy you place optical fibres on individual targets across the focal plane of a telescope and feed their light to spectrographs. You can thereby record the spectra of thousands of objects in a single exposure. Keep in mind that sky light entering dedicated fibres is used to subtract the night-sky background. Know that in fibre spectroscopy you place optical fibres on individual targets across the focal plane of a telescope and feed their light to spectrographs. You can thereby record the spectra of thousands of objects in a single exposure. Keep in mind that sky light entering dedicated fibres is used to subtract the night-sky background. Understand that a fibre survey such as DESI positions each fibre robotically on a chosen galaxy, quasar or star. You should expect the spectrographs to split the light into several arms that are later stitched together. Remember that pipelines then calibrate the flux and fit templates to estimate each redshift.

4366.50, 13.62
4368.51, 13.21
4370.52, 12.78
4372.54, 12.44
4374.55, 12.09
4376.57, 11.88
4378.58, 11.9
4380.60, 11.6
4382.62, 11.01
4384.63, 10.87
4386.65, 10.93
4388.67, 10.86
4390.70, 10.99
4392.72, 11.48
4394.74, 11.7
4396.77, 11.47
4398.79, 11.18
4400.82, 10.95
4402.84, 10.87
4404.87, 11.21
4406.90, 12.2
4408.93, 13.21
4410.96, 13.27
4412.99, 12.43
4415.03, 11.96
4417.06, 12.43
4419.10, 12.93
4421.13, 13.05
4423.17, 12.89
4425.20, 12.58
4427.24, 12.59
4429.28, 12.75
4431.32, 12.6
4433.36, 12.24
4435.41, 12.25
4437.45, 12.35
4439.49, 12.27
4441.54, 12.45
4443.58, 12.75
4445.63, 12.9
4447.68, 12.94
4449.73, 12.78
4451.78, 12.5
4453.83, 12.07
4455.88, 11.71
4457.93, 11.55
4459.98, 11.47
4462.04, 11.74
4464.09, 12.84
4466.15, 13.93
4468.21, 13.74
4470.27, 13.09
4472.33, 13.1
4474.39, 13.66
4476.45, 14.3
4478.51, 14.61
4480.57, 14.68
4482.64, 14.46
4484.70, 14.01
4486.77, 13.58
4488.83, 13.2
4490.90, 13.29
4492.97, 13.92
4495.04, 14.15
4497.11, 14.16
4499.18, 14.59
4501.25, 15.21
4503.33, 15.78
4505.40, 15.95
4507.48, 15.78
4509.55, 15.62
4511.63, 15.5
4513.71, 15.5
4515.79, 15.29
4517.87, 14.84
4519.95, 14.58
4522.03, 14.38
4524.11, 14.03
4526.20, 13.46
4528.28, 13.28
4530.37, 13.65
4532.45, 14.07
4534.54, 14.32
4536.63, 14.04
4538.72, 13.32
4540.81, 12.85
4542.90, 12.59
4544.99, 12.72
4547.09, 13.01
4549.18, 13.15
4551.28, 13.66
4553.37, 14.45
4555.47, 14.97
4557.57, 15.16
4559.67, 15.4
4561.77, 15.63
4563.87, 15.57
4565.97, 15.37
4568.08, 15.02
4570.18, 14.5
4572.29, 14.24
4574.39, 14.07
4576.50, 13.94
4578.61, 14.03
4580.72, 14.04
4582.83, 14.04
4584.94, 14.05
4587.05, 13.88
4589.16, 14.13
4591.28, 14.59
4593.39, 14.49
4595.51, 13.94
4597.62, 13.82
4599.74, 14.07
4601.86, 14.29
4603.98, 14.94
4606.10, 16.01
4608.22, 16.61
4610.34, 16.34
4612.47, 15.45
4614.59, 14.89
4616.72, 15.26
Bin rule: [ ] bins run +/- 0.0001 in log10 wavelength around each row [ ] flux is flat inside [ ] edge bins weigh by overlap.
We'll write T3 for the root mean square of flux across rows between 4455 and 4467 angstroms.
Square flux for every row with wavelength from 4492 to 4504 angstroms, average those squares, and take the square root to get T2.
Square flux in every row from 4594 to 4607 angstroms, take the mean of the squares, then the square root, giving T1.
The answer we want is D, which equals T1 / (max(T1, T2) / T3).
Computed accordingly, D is 12.1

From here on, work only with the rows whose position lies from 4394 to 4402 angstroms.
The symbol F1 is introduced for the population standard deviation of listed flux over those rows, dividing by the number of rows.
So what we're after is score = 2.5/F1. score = 8.8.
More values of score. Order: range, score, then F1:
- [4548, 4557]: 3.6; 0.70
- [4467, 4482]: 4.1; 0.62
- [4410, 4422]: 5.6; 0.45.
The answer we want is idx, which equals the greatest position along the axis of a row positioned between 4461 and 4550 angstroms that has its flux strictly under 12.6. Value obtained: 4542.90 angstroms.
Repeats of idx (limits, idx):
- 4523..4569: 4542.90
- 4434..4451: 4441.54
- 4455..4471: 4462.04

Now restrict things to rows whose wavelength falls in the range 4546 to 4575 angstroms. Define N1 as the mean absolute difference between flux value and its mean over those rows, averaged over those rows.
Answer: 0.7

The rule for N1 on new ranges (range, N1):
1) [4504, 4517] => 0.2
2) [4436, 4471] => 0.6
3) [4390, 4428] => 0.7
